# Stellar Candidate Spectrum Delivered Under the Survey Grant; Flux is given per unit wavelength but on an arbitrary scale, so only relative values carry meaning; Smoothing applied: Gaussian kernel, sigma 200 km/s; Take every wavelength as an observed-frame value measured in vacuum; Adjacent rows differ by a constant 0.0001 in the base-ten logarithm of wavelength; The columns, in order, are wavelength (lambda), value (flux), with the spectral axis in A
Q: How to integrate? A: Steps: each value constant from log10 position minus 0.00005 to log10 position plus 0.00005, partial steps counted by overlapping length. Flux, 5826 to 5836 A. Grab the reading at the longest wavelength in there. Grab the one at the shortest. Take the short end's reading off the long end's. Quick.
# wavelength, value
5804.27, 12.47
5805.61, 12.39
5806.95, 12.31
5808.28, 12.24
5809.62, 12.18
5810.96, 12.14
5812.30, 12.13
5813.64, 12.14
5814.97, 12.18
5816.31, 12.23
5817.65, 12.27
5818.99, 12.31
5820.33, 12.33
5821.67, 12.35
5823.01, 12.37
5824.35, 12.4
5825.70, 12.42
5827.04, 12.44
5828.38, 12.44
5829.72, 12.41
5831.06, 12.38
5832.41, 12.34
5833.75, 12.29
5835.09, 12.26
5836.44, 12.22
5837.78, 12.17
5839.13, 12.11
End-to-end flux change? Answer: -0.18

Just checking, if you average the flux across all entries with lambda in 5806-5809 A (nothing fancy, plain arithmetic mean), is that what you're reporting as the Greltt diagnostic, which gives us 12.3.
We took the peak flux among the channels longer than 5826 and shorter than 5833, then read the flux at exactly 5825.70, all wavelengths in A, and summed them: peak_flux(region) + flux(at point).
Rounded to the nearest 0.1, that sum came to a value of 24.9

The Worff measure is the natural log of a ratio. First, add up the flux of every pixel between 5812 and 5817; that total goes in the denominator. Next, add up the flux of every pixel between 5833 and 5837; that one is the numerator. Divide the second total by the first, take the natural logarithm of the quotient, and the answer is -0.28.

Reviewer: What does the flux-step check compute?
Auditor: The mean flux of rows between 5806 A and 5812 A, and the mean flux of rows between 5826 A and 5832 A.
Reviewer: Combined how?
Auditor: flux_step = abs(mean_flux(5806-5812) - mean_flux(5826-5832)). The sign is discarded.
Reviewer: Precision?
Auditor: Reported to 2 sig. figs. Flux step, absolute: 0.20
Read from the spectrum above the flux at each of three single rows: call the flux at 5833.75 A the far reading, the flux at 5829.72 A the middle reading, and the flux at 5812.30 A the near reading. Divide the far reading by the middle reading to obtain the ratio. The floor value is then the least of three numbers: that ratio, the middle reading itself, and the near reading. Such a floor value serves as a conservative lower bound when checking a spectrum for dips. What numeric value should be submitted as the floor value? 0.990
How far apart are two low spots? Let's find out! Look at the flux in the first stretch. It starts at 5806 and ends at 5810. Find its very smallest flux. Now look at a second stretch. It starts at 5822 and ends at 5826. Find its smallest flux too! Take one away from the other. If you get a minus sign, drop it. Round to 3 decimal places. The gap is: 0.190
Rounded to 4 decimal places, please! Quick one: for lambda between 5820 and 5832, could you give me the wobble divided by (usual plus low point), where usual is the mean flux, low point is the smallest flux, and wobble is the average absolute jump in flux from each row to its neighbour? 0.0009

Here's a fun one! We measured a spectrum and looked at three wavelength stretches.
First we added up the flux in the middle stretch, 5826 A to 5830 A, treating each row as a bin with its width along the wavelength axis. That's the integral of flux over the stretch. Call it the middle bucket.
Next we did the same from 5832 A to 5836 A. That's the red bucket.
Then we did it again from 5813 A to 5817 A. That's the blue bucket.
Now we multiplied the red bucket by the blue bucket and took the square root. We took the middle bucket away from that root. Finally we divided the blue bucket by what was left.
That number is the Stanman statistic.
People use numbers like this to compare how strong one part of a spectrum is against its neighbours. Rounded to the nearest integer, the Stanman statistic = -61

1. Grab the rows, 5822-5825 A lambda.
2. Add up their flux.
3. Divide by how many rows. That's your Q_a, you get 12.4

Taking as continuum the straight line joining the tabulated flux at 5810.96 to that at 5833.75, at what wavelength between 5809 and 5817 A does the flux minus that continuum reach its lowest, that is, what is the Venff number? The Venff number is 5812.30 A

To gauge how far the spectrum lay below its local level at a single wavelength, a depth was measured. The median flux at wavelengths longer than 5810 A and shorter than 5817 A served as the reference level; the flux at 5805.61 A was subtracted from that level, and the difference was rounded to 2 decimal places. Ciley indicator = -0.25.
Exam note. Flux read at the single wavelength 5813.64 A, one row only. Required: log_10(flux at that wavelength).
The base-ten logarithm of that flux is 1.084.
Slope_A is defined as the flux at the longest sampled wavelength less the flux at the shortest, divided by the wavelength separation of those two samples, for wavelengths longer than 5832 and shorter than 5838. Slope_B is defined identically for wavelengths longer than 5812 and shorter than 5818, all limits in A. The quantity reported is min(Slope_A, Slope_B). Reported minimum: -0.032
